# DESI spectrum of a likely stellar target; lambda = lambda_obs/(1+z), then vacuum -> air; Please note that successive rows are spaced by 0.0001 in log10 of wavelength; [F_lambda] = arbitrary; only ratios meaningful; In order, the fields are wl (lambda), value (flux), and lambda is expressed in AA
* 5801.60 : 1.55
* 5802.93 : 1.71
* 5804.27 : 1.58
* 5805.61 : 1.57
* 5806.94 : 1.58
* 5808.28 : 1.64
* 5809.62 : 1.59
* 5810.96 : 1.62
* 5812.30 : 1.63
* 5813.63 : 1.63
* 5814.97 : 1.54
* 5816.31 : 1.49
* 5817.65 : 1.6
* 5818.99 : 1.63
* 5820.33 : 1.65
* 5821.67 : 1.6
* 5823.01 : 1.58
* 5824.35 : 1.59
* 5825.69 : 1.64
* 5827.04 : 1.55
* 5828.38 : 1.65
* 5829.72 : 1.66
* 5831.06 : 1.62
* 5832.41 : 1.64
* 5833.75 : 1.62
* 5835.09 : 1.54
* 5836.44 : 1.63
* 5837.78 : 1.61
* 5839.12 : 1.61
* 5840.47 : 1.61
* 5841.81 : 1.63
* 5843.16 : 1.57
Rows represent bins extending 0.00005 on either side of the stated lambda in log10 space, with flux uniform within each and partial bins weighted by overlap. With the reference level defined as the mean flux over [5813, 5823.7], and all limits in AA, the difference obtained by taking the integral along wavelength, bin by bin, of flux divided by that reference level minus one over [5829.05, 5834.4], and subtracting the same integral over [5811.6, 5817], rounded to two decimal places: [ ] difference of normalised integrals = 0.21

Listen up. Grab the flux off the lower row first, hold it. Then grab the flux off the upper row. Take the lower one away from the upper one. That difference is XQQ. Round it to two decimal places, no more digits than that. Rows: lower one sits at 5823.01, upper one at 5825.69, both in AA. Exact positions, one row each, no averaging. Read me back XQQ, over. 0.06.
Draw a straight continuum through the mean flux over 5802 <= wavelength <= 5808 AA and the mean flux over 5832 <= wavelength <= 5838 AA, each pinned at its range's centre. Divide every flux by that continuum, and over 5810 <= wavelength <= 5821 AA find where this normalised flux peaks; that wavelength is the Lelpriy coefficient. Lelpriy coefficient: 5820.33 AA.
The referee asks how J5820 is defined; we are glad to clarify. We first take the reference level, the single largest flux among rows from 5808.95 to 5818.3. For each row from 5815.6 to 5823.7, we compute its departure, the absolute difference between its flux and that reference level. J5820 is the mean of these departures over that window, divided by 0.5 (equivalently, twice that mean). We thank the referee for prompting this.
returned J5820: 0.090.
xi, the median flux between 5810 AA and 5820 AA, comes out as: 1.62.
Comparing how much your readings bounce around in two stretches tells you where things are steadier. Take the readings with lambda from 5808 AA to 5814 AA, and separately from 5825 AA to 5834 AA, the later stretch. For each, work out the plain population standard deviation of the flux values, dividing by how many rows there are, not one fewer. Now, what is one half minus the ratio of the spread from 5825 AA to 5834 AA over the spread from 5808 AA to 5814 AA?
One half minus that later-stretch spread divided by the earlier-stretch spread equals -1.5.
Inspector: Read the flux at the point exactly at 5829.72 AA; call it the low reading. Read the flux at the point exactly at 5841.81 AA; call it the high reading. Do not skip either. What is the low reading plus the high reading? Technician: 3.29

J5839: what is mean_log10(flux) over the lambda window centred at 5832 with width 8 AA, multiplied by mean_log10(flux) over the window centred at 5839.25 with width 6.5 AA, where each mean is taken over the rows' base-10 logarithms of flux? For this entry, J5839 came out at 0.0438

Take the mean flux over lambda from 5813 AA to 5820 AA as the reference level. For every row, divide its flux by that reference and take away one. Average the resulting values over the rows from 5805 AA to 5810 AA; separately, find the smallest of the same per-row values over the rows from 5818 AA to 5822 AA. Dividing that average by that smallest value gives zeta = 0.8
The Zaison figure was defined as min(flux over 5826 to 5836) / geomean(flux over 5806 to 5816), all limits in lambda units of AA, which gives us 0.96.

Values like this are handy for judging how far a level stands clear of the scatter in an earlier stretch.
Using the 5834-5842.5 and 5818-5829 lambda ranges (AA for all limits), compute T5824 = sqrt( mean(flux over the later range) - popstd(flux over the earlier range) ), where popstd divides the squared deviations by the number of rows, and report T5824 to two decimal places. 1.25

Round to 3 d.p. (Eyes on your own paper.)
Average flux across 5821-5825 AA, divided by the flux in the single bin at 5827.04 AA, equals 1.026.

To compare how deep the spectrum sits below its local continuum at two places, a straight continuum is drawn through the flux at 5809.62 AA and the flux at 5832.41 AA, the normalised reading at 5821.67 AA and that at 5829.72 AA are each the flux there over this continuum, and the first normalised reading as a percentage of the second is 97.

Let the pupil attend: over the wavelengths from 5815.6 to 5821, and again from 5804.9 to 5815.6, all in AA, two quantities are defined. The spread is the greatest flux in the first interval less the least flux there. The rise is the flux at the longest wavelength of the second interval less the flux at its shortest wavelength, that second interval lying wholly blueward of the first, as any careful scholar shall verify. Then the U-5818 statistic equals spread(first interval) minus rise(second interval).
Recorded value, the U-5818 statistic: 0.19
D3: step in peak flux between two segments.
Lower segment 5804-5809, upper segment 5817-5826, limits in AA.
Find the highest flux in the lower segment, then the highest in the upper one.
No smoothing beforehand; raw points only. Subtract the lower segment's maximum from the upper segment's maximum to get 0.010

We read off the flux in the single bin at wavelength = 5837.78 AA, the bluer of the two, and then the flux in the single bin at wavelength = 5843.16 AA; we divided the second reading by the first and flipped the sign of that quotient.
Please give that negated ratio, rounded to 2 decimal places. -0.98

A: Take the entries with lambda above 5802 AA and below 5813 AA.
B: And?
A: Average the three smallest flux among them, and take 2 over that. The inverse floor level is 1.27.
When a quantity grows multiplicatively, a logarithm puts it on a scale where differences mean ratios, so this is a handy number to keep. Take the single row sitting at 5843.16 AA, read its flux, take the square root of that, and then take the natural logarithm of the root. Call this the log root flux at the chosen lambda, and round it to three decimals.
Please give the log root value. 0.226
